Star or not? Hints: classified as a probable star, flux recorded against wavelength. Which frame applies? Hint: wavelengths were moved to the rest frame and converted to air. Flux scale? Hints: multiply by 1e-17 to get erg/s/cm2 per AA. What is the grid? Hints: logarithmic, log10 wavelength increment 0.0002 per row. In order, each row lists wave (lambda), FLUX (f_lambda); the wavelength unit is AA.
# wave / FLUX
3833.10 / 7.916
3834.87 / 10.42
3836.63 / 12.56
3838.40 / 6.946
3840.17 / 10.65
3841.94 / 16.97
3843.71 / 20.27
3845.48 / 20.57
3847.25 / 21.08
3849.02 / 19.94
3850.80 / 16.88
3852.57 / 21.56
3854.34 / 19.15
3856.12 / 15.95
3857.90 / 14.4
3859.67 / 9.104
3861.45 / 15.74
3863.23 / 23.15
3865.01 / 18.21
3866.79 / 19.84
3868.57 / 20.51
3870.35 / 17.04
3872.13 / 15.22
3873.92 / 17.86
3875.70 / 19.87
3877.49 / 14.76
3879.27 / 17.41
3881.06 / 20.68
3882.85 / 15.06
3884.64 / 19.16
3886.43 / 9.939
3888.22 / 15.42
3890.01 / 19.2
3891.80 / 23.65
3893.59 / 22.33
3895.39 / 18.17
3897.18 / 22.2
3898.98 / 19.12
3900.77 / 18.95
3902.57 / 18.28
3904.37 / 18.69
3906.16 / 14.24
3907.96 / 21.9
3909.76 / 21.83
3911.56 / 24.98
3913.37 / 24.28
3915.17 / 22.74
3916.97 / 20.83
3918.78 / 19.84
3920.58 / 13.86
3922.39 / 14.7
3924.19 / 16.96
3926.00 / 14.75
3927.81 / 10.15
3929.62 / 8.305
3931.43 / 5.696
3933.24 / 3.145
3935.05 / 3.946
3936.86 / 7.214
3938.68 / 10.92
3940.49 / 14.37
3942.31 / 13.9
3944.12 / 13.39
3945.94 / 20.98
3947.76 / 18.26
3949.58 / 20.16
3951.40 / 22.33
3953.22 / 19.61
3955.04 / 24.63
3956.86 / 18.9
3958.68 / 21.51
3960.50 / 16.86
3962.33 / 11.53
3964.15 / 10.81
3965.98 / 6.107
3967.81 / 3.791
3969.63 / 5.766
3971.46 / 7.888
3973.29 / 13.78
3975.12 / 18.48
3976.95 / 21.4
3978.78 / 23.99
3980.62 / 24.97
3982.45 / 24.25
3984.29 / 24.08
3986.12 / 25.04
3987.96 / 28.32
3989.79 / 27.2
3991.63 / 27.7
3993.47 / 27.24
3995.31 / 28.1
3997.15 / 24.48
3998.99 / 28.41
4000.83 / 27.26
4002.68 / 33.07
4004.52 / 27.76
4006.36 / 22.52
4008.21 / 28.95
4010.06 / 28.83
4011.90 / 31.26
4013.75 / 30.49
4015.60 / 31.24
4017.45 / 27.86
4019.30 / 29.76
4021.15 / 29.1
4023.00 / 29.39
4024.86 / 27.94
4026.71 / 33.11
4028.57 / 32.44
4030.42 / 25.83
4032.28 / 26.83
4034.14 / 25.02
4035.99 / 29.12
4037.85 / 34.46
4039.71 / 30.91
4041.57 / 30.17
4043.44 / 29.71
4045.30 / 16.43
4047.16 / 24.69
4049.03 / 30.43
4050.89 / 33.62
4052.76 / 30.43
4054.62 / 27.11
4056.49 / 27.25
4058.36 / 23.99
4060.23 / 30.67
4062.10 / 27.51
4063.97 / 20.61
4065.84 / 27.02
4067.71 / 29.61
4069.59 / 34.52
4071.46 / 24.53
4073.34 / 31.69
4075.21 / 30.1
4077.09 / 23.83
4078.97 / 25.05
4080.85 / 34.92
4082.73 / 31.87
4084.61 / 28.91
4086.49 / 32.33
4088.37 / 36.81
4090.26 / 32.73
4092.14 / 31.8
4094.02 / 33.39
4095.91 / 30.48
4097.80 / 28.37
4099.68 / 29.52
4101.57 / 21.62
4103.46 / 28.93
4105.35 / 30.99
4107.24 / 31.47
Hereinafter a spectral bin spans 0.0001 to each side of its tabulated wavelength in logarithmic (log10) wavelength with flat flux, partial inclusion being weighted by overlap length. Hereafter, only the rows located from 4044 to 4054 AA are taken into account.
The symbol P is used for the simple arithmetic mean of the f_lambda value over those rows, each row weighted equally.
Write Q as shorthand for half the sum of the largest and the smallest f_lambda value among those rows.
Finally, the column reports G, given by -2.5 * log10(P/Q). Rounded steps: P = 27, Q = 25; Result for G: -0.087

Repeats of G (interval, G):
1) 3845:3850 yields -0.001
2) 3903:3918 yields -0.084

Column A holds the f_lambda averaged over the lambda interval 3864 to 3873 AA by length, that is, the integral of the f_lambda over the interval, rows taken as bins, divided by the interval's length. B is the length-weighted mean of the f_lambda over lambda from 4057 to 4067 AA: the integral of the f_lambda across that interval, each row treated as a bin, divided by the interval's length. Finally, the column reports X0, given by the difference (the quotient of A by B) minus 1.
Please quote -0.30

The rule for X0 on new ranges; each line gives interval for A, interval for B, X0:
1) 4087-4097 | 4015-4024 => 0.12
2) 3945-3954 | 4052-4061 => -0.27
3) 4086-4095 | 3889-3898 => 0.59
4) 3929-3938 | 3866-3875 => -0.68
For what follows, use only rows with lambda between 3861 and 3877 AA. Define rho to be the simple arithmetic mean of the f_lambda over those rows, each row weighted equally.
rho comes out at 18.6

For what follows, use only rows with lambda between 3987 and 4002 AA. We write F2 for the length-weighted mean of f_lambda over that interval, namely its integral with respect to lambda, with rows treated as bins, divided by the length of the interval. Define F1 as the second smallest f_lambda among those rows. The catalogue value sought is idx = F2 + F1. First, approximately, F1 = 27.2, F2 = 27.4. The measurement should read 55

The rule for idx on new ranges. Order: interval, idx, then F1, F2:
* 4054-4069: 51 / 23.99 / 26.9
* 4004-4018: 56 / 27.76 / 28.7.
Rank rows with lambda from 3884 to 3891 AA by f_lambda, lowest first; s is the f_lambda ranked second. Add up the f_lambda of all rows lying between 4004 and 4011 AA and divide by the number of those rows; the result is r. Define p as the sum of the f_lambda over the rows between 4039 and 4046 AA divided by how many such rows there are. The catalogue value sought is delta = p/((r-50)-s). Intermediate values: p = 27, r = 27.0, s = 15.42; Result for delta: -0.7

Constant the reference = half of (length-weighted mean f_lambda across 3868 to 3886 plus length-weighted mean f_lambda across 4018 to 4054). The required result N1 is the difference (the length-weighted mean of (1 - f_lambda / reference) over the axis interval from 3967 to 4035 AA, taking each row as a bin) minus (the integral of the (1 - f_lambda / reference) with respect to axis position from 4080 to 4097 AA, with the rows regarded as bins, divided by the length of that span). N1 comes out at 0.31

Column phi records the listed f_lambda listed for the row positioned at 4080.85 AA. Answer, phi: 34.92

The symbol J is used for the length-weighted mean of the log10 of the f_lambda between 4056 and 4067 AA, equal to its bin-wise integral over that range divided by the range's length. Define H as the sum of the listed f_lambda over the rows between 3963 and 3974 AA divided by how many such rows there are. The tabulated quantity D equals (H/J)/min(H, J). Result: 4.0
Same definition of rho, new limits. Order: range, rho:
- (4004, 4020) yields 28.7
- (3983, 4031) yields 28.4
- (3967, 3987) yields 17.6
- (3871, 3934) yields 17.3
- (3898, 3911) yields 19.0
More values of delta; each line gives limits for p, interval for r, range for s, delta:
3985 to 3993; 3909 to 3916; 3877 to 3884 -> -0.7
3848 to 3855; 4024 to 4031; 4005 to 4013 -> -0.4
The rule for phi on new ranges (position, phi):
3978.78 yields 23.99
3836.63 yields 12.56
